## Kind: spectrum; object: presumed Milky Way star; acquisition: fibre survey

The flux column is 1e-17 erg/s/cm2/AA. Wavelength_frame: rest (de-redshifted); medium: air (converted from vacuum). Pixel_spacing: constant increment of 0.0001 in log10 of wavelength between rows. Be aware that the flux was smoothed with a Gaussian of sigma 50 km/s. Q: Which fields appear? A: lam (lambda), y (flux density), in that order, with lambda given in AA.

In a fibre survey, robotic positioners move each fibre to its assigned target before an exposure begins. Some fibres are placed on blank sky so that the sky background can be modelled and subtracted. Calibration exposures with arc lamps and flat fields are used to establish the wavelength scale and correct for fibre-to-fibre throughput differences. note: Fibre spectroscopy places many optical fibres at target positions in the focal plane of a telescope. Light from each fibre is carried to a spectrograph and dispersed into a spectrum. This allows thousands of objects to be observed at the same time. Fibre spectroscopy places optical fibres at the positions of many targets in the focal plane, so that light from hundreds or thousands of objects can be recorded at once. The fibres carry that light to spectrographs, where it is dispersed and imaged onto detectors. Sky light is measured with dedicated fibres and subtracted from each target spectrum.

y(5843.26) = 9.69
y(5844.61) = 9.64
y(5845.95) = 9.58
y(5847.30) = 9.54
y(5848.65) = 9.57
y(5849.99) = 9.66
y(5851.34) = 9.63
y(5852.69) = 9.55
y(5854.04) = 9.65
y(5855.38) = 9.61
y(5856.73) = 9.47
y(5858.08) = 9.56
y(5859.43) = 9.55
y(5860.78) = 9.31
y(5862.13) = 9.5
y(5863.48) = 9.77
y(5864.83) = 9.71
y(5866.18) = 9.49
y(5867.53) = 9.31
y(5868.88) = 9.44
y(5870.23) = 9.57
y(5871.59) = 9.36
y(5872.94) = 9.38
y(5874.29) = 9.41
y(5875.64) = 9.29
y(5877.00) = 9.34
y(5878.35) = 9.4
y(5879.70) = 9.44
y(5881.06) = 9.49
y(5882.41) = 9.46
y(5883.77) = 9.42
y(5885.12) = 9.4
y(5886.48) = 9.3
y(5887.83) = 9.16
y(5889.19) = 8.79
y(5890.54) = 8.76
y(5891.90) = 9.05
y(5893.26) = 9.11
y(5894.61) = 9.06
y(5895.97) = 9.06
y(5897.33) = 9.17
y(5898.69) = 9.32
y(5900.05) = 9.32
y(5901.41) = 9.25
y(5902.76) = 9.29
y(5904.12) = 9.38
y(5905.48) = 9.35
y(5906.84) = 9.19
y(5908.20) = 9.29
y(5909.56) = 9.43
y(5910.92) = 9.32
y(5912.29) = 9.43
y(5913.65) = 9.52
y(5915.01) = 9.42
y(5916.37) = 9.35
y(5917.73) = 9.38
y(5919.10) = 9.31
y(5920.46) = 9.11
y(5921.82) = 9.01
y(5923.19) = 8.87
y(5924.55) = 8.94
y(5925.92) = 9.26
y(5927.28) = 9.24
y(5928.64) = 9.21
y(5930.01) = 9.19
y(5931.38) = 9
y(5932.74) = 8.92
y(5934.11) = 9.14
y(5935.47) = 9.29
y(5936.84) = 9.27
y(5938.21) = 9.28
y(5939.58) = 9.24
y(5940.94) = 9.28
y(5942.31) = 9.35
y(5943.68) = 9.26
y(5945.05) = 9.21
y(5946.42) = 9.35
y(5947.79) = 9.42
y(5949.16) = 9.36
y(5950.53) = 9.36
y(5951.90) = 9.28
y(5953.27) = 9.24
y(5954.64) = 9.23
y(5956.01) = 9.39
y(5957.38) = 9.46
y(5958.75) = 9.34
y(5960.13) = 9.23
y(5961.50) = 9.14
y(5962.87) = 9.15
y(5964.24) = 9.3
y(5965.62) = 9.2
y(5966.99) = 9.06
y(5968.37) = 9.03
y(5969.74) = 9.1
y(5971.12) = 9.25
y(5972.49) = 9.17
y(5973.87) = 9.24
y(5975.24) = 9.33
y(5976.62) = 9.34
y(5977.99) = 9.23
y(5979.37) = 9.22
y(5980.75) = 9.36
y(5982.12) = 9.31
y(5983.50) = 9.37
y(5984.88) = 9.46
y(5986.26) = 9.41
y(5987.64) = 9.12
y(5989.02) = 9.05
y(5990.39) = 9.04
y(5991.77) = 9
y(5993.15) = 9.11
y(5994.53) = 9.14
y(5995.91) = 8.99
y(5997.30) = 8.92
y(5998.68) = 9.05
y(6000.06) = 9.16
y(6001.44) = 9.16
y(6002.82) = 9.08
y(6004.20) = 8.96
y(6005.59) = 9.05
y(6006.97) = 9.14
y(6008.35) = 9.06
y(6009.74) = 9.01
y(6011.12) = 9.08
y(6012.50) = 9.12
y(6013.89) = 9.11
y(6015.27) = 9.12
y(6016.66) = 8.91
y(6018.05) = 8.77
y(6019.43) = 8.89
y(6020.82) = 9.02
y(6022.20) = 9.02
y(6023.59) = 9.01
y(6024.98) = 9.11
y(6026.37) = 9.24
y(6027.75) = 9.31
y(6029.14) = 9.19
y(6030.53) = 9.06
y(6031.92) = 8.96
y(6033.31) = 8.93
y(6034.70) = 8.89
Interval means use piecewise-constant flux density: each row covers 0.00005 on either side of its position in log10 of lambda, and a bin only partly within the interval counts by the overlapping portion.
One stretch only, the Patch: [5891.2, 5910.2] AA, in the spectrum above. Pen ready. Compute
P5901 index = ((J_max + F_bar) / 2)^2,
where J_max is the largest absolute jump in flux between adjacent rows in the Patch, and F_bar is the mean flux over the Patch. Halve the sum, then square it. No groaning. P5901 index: 22.1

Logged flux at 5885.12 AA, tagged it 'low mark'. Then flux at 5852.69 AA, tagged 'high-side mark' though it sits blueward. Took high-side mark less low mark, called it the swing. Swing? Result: 0.15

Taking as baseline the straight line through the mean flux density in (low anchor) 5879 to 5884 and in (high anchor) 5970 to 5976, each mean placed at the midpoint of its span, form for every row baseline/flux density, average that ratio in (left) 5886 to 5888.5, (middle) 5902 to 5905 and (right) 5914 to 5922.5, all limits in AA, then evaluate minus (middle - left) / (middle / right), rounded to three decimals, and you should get 0.016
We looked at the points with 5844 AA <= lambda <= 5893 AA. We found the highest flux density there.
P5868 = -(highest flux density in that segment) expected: -9.8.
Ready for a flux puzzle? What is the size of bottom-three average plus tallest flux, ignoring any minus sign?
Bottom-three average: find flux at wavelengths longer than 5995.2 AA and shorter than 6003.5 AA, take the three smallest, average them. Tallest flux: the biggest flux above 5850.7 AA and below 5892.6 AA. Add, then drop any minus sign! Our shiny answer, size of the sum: 18.8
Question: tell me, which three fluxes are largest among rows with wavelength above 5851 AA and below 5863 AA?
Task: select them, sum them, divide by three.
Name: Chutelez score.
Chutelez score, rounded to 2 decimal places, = 9.63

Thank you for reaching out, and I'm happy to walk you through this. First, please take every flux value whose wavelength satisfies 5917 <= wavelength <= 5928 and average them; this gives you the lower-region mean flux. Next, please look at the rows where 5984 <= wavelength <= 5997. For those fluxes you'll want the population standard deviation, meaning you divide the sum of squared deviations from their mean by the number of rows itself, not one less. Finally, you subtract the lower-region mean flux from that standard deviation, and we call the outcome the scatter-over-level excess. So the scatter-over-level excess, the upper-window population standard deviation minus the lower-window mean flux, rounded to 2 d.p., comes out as -8.98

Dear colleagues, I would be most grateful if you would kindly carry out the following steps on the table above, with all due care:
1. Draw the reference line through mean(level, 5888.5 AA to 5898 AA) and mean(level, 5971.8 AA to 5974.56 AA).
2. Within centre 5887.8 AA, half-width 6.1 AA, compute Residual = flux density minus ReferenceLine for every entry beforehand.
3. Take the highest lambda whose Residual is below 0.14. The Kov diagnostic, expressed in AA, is 5893.26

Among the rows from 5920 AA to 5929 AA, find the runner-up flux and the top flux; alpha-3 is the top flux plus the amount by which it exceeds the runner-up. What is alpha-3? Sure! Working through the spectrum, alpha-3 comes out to 9.28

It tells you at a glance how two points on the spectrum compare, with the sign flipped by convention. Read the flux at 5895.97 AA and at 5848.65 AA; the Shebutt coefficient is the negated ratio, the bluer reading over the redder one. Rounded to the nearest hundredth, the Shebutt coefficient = -1.06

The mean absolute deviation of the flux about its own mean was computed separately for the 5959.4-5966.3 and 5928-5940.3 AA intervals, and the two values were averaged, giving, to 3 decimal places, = 0.075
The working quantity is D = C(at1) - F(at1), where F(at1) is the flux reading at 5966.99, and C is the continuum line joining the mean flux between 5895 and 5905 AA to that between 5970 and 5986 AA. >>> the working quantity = 0.23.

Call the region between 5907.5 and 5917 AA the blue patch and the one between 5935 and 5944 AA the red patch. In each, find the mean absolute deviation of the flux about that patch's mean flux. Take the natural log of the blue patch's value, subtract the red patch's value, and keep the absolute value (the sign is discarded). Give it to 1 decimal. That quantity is 2.8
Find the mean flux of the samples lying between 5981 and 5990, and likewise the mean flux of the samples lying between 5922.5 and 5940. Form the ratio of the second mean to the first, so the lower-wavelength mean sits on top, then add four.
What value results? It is 4.984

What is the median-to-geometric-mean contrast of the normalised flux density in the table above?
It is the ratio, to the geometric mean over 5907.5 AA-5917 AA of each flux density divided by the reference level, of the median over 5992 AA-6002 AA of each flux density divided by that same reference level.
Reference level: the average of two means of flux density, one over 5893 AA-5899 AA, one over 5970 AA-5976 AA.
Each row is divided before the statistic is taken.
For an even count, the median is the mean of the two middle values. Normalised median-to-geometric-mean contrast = 0.970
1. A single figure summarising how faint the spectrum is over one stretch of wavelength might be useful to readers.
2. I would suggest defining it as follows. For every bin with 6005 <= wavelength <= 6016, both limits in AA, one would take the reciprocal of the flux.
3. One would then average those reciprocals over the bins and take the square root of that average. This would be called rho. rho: 0.3318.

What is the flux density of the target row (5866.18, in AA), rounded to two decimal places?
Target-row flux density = 9.49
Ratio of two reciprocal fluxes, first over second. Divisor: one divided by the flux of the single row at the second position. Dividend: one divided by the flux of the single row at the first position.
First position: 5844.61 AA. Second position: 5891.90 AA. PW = 0.94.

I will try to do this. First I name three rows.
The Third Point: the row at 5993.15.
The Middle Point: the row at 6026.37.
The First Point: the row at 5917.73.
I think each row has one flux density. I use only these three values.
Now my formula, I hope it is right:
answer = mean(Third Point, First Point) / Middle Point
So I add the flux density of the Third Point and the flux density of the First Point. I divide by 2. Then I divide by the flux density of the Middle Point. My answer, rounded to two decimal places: 1.00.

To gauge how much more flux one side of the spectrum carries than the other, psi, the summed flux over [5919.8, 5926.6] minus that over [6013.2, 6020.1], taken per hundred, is 0.0039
